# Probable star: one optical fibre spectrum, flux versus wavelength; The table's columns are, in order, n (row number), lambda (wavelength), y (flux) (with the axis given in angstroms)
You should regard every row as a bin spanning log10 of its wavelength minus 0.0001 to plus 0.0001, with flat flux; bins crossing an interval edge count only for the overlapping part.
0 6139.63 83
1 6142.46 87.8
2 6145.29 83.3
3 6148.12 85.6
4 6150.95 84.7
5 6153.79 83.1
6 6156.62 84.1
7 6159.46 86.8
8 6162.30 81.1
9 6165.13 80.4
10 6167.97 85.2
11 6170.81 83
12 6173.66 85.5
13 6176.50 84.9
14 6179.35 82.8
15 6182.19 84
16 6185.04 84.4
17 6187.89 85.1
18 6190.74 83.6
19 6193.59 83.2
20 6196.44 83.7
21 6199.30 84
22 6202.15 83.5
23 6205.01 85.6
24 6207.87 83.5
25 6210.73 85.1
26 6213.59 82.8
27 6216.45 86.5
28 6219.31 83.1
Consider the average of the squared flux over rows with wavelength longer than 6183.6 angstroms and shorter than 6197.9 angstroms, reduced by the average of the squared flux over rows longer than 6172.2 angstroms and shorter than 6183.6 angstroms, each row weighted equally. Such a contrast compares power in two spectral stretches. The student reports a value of -51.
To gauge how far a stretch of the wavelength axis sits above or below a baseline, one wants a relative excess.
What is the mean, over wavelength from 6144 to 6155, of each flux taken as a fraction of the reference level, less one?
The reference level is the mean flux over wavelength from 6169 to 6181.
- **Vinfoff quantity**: 0.0015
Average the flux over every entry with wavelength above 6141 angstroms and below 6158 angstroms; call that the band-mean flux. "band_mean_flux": 84.8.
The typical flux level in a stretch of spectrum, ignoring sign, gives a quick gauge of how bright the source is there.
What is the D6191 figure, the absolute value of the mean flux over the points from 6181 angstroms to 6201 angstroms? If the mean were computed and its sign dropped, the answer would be 84.0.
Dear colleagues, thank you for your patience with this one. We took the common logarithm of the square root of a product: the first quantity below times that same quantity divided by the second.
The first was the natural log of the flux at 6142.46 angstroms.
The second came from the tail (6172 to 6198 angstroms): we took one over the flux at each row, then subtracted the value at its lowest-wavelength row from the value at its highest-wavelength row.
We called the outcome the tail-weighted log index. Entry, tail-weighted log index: 2.45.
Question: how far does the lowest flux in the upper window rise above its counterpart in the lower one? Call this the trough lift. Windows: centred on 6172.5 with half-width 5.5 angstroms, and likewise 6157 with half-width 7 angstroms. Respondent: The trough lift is 1.9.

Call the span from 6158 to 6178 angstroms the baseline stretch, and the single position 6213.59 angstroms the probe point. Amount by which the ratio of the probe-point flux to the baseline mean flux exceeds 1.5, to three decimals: -0.512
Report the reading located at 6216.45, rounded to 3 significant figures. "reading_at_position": 86.5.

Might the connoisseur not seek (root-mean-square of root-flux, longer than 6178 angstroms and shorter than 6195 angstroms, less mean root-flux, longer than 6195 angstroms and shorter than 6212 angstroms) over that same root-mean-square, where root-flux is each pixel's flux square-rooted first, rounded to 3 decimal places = -0.002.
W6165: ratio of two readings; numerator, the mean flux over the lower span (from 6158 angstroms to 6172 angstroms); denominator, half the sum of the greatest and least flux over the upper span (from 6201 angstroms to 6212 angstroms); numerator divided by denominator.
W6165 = 0.99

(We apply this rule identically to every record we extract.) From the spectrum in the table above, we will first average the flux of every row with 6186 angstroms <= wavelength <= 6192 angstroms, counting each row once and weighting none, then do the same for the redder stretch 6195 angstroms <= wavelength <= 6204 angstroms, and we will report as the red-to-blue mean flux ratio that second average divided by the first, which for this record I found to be 0.993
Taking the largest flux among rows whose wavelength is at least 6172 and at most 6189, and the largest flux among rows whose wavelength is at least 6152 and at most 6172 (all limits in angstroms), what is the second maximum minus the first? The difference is 1.3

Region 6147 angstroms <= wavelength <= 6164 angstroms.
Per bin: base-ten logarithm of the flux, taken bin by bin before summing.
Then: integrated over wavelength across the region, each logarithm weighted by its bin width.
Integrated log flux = 33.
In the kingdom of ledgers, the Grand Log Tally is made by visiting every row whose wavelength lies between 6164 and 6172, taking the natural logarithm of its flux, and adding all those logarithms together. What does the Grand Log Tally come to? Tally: 13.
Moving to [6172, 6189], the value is 27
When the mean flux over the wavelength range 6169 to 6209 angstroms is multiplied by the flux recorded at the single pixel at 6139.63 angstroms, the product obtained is 6977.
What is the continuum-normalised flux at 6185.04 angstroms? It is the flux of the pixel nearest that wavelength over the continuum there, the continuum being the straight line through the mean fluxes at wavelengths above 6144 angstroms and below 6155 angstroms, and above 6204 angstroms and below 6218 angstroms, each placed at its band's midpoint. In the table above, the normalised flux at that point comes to 1.00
